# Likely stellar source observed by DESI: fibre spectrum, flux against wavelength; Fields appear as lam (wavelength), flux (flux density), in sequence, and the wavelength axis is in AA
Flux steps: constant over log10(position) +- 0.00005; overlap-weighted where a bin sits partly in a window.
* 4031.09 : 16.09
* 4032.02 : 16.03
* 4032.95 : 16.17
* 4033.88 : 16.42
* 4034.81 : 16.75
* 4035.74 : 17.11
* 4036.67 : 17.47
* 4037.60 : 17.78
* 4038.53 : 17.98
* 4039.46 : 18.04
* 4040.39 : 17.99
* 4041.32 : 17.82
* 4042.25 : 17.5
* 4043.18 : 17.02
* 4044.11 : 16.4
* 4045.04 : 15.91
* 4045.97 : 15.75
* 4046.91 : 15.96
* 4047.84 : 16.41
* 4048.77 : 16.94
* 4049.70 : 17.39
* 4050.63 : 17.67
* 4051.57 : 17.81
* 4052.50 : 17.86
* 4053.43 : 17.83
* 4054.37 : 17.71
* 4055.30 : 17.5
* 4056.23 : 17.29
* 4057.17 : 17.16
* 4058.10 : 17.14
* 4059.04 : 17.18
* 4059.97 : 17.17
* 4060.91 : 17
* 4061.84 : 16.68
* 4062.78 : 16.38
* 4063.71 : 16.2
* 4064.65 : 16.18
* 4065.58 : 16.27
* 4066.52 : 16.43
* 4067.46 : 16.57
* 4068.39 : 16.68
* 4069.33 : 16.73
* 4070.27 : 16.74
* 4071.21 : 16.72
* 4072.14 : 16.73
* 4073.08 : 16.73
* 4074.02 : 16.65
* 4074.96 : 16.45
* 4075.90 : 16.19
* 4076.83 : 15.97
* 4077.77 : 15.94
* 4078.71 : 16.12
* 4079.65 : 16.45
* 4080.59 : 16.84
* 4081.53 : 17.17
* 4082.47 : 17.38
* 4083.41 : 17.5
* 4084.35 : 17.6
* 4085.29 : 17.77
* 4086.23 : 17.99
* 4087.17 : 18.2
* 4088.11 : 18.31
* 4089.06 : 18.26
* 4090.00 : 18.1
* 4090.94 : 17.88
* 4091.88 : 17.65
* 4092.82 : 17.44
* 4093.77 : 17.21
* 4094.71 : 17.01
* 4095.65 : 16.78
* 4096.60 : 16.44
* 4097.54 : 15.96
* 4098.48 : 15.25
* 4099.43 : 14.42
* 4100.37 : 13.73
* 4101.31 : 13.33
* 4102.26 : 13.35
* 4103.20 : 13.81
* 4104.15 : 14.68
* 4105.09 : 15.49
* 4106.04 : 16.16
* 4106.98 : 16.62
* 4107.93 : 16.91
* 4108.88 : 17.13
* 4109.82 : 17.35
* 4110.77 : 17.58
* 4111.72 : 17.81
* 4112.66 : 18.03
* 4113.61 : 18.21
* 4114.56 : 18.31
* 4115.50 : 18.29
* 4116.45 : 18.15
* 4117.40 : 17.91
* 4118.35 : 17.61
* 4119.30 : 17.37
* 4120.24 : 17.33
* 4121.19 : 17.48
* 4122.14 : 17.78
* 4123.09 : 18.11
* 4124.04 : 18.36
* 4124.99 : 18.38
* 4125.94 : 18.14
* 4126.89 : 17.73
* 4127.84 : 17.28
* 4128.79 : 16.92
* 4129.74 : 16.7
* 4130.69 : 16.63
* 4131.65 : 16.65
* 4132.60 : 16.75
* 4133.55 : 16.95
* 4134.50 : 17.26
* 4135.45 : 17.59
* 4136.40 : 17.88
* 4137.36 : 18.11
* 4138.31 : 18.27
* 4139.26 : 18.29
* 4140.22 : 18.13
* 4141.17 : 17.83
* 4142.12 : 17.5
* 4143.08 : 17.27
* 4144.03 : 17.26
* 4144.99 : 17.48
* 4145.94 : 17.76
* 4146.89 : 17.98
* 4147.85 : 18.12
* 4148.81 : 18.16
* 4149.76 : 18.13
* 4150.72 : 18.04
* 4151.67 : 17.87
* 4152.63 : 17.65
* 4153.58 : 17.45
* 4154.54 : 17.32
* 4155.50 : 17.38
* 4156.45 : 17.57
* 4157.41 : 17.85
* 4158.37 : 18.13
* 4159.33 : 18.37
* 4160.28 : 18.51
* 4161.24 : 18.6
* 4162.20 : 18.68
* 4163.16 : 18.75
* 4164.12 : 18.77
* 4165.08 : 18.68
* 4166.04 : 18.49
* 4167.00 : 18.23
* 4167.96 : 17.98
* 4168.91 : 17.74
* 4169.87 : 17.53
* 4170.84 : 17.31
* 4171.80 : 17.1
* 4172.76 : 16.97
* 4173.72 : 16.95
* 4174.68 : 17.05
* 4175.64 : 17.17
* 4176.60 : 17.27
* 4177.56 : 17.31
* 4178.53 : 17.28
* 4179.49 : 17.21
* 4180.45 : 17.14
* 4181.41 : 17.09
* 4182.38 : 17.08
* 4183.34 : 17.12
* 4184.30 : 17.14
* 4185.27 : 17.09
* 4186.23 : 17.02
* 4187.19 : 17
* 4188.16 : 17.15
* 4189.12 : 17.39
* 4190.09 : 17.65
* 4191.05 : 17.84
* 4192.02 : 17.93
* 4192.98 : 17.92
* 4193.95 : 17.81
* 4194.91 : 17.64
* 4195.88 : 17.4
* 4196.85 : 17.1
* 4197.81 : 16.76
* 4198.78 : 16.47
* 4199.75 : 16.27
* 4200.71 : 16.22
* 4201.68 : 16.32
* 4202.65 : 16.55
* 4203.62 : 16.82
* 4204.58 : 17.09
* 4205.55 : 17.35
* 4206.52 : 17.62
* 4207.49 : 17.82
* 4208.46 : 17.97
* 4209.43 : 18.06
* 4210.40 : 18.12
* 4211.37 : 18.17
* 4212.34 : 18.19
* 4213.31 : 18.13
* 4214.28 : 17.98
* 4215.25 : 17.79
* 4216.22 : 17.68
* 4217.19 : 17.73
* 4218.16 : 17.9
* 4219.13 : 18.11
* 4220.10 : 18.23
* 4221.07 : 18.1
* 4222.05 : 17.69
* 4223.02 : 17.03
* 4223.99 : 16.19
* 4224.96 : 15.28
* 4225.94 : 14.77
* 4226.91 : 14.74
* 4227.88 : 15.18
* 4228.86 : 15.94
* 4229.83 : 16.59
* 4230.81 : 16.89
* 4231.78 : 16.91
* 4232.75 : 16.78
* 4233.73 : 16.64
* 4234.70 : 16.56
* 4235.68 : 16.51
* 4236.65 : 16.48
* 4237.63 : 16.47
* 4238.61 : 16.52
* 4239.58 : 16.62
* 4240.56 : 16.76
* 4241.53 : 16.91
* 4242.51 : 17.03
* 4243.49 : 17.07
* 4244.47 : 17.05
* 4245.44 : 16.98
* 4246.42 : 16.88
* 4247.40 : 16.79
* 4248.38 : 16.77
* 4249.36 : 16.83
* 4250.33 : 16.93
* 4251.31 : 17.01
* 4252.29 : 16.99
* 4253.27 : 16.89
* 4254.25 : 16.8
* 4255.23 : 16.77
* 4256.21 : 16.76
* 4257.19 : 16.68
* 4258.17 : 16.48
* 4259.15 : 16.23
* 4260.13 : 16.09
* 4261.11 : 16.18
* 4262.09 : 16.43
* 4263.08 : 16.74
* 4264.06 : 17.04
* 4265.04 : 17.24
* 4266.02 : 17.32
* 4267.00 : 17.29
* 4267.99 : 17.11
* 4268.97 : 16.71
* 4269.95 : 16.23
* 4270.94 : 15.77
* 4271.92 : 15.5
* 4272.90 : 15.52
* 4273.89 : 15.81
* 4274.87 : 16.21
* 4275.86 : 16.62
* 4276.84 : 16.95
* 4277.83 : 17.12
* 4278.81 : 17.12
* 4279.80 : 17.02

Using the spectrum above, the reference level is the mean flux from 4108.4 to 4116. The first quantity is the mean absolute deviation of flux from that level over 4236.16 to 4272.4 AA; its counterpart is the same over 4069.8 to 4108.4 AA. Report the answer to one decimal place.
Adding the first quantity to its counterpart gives 2.6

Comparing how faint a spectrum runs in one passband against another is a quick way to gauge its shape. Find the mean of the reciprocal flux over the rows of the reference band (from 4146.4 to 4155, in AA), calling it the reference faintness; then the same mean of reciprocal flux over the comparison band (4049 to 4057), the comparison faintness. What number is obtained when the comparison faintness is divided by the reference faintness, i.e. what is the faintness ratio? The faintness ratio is 1.01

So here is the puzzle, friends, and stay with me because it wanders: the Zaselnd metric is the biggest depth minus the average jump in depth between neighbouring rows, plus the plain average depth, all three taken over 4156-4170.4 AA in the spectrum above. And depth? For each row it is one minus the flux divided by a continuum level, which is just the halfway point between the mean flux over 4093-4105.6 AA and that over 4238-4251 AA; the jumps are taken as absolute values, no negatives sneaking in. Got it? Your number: -0.24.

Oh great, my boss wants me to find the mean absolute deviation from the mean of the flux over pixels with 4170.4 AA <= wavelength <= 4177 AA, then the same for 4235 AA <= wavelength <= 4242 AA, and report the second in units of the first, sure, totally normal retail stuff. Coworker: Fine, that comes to 1.2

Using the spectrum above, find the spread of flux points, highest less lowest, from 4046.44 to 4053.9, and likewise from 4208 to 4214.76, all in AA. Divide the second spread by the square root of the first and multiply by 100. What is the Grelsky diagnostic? 16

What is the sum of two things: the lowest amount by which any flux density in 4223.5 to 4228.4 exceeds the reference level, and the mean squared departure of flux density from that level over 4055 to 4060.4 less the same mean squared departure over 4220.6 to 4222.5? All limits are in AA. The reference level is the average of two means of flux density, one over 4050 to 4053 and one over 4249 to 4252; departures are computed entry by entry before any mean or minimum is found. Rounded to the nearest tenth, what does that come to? -2.9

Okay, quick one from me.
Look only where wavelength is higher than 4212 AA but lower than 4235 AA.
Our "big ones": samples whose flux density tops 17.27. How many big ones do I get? 11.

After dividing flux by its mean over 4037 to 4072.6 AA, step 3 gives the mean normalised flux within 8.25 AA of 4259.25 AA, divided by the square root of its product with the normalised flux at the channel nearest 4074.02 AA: 1.00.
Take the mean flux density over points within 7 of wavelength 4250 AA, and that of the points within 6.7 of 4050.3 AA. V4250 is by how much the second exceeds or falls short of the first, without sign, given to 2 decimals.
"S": 0.14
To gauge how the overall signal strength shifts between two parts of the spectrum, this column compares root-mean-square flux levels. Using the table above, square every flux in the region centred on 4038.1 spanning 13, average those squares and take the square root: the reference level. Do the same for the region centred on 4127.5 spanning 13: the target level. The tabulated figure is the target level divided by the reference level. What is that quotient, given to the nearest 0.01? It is 1.01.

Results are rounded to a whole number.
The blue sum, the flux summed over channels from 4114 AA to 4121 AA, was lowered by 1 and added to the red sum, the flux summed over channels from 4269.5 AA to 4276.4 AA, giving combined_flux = 236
